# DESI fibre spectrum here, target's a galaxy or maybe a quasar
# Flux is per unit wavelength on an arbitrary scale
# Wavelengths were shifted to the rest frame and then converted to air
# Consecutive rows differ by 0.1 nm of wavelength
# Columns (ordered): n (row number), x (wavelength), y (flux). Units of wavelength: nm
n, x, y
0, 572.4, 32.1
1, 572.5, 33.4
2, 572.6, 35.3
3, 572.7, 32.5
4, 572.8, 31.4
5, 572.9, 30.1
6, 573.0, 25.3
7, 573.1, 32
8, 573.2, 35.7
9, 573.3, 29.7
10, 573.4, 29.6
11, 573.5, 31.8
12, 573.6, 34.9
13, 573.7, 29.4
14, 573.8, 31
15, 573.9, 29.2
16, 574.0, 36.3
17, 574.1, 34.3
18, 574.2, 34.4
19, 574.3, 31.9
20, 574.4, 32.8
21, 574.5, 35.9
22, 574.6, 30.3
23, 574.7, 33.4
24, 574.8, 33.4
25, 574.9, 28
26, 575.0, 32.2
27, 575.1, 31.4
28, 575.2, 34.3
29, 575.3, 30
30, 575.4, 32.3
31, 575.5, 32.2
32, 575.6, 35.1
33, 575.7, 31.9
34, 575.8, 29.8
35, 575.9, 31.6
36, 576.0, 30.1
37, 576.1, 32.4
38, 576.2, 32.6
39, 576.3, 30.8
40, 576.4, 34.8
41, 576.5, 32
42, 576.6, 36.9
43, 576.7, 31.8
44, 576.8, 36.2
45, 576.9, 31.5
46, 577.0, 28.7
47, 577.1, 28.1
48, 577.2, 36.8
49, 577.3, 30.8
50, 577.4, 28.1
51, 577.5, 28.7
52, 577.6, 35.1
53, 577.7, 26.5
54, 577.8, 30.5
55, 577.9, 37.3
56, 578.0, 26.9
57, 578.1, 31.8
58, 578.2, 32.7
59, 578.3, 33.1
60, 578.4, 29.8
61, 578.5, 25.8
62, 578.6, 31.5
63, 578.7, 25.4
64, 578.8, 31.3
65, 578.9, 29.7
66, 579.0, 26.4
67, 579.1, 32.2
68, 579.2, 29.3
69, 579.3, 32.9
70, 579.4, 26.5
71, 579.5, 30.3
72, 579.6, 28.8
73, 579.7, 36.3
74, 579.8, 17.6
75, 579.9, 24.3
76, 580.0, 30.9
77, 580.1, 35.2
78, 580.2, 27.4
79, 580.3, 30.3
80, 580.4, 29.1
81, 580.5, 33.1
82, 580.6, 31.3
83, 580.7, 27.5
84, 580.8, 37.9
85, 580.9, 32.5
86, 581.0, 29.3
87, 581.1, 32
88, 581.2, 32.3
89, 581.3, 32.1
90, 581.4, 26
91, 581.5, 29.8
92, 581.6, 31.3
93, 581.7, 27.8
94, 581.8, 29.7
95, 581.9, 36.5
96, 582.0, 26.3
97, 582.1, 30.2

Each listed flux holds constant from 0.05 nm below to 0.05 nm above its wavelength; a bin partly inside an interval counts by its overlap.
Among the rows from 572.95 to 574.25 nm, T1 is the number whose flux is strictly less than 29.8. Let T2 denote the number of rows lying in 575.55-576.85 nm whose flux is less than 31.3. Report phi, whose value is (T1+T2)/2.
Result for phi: 4.0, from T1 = 5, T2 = 3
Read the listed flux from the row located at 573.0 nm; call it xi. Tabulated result 25.3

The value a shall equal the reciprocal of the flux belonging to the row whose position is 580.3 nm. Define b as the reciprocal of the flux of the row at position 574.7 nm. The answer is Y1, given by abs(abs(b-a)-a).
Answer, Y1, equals 0.0299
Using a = 0.0330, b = 0.0299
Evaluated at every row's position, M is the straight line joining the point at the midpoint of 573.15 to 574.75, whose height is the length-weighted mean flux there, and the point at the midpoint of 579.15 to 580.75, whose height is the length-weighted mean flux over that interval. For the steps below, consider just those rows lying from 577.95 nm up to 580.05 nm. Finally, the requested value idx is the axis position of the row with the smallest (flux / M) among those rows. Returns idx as 579.8 nm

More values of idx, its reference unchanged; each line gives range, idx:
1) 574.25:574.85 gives 574.6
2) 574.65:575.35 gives 574.9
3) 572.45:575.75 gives 573.0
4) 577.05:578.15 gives 577.7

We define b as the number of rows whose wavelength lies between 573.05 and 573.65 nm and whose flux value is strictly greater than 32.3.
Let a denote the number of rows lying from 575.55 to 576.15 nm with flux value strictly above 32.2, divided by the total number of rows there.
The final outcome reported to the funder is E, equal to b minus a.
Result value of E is 1.7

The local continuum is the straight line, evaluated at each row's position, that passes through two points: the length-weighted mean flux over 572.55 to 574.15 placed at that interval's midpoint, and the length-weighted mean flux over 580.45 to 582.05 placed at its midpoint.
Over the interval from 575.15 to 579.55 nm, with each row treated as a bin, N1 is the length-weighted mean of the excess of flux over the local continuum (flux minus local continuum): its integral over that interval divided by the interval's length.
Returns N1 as -0.2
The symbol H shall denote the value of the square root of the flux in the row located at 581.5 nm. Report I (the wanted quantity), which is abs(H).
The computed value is 5.5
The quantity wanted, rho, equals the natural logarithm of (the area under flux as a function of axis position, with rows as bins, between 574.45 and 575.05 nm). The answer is 2.96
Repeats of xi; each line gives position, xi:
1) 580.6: 31.3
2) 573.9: 29.2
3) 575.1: 31.4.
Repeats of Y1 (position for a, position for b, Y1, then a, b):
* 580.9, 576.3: 0.0291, 0.0308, 0.0325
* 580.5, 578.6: 0.0287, 0.0302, 0.0317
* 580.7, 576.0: 0.0332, 0.0364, 0.0332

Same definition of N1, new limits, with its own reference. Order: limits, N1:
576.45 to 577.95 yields 0.6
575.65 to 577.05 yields 0.8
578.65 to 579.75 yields -1.3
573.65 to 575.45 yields 0.6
